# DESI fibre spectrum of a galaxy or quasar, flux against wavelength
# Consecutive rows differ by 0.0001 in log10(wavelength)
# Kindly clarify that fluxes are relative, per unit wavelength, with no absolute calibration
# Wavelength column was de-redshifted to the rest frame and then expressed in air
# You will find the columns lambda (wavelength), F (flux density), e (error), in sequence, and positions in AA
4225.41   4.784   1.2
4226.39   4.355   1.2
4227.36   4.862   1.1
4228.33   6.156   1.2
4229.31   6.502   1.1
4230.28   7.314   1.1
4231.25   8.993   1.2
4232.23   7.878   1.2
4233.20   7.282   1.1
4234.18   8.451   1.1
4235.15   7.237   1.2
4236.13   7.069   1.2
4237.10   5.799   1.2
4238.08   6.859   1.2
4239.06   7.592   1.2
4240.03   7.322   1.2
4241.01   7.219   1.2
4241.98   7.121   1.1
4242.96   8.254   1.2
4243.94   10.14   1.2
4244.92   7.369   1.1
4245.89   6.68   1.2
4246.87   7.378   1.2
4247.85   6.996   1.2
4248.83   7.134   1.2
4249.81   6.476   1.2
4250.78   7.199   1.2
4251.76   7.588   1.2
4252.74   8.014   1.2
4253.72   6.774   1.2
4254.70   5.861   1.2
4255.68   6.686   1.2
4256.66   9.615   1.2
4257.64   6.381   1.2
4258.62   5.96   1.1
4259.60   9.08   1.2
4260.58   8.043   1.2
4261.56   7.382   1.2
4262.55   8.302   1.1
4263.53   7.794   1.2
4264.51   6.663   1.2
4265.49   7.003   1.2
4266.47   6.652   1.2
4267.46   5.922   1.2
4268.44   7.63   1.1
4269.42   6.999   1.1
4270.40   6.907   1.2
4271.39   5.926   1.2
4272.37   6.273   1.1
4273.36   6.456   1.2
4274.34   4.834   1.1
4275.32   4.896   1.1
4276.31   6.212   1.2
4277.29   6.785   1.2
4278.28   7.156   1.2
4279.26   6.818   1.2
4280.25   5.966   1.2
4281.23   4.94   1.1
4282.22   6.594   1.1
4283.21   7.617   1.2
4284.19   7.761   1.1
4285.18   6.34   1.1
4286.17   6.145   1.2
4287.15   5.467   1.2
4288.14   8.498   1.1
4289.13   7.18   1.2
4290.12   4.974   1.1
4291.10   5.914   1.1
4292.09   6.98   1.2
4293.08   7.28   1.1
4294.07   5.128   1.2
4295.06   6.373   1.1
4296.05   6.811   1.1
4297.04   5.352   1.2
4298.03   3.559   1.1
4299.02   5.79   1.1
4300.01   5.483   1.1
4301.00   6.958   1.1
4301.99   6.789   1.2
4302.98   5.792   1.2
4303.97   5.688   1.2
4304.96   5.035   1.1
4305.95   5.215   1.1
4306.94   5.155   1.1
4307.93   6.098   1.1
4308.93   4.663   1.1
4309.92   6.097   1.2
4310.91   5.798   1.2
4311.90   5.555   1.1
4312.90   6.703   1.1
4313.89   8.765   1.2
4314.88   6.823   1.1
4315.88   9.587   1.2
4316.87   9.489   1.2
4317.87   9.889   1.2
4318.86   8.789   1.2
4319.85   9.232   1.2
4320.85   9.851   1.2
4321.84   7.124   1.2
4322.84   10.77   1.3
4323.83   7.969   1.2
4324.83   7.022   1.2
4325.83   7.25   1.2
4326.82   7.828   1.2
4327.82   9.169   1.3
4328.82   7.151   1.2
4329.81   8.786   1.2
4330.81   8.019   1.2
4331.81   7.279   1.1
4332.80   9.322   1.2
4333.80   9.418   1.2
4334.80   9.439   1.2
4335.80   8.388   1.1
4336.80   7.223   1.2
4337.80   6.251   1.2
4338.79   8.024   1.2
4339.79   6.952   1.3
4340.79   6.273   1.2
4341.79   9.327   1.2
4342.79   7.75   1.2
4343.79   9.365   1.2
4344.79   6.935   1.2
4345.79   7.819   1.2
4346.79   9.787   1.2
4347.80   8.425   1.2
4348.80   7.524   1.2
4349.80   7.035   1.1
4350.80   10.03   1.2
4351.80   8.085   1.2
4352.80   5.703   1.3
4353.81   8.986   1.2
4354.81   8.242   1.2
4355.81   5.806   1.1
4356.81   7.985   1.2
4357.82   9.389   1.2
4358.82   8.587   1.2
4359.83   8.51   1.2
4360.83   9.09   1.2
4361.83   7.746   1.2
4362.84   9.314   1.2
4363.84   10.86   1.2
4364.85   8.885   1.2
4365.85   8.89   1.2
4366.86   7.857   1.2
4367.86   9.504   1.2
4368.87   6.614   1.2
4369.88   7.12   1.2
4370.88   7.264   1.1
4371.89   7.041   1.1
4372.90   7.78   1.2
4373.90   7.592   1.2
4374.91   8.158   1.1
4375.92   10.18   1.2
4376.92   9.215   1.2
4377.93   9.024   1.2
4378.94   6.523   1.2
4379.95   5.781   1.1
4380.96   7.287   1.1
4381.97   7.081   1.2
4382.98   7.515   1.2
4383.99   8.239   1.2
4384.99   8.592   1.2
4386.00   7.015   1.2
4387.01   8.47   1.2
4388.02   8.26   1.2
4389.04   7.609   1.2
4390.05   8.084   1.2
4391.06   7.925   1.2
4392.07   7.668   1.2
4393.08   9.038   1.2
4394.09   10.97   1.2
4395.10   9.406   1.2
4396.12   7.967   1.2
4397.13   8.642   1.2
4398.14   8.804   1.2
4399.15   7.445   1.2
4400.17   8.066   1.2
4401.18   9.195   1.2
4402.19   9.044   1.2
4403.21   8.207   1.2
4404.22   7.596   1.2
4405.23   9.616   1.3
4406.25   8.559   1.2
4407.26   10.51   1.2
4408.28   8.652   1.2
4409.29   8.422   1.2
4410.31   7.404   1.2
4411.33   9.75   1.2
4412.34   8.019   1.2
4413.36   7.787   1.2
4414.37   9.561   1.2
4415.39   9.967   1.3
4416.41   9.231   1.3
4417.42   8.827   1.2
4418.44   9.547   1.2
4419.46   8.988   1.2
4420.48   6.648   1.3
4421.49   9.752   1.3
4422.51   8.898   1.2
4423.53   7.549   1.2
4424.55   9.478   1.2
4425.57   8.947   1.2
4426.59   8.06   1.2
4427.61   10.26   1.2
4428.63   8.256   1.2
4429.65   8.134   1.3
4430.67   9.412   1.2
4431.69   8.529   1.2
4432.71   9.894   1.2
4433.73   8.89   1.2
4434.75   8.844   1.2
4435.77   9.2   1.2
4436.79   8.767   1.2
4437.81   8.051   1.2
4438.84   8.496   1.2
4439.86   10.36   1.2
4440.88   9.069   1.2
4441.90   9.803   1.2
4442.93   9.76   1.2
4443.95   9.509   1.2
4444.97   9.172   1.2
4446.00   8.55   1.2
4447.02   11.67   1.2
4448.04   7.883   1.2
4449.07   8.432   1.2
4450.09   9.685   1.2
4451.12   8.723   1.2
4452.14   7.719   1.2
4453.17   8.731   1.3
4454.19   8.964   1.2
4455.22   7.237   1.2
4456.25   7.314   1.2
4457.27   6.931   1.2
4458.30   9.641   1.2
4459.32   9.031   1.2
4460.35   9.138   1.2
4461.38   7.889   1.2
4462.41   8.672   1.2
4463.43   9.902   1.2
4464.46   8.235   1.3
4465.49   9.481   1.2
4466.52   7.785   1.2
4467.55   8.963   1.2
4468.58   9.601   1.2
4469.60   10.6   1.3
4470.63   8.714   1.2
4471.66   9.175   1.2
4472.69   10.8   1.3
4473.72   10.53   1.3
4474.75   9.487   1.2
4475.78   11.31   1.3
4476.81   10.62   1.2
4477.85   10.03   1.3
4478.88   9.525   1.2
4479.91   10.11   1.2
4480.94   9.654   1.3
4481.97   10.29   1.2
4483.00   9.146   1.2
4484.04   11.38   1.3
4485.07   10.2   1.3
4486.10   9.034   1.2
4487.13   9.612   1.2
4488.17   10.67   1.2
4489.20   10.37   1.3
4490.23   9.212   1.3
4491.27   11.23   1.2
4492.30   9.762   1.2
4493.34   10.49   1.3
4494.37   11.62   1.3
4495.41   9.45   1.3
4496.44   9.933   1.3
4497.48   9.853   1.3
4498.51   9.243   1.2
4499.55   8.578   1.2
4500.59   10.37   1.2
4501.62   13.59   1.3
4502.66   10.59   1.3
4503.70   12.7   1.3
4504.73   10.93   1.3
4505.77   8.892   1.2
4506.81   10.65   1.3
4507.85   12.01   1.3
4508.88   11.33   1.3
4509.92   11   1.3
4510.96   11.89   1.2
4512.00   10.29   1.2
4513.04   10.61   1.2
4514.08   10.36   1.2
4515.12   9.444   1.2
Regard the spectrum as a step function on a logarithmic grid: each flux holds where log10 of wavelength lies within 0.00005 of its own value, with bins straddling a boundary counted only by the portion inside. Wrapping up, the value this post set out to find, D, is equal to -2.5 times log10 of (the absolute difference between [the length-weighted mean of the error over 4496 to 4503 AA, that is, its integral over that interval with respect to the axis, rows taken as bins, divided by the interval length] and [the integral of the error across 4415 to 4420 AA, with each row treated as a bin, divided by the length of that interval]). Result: 4.4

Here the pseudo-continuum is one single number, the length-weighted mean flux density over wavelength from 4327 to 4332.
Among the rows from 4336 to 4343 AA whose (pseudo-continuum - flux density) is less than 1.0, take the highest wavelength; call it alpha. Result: 4342.79 AA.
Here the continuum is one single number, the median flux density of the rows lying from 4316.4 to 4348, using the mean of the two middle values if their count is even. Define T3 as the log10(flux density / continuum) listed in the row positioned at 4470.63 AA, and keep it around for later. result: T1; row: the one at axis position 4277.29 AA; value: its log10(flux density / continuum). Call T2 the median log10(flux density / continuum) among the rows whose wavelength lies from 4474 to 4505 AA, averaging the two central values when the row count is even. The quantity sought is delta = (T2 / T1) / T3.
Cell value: -43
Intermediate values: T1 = -0.08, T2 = 0.09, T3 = 0.03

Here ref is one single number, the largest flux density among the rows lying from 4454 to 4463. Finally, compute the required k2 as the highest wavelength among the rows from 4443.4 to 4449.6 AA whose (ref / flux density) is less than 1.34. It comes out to 4449.07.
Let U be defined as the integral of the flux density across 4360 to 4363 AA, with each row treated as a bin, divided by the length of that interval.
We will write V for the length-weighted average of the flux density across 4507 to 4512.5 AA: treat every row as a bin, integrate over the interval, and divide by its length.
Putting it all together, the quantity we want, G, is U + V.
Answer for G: 20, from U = 8.6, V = 11.3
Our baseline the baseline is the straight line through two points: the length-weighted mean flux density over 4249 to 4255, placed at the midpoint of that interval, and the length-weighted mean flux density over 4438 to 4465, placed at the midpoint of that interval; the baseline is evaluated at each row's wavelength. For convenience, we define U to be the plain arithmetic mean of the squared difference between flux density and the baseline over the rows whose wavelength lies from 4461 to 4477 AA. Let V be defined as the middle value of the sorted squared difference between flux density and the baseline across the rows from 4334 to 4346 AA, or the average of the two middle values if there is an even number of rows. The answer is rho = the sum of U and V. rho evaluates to 2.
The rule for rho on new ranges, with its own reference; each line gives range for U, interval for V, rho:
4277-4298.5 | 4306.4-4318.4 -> 6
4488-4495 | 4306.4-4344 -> 4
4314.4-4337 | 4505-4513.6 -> 4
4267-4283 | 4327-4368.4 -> 2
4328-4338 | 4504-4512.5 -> 4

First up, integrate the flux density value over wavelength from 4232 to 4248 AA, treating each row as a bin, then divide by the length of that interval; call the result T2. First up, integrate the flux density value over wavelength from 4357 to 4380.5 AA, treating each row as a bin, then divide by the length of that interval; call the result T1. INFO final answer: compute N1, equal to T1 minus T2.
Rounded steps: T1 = 8.3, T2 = 7.5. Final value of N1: 0.8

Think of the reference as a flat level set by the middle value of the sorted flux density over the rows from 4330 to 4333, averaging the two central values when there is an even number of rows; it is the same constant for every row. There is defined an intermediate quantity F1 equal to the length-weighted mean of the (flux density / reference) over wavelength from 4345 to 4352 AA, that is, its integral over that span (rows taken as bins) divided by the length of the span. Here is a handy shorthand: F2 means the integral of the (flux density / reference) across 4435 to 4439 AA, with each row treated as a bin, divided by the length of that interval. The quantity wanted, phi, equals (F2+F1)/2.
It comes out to 1.06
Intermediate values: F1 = 1.04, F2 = 1.08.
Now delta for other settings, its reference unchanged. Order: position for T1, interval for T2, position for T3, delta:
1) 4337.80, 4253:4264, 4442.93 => 5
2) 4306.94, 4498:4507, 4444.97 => -11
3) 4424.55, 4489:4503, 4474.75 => 23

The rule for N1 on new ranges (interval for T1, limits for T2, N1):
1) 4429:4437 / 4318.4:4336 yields 0.5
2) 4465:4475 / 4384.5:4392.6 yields 1.6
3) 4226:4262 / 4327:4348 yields -0.9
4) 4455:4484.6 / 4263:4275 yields 2.8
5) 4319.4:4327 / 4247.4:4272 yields 1.2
